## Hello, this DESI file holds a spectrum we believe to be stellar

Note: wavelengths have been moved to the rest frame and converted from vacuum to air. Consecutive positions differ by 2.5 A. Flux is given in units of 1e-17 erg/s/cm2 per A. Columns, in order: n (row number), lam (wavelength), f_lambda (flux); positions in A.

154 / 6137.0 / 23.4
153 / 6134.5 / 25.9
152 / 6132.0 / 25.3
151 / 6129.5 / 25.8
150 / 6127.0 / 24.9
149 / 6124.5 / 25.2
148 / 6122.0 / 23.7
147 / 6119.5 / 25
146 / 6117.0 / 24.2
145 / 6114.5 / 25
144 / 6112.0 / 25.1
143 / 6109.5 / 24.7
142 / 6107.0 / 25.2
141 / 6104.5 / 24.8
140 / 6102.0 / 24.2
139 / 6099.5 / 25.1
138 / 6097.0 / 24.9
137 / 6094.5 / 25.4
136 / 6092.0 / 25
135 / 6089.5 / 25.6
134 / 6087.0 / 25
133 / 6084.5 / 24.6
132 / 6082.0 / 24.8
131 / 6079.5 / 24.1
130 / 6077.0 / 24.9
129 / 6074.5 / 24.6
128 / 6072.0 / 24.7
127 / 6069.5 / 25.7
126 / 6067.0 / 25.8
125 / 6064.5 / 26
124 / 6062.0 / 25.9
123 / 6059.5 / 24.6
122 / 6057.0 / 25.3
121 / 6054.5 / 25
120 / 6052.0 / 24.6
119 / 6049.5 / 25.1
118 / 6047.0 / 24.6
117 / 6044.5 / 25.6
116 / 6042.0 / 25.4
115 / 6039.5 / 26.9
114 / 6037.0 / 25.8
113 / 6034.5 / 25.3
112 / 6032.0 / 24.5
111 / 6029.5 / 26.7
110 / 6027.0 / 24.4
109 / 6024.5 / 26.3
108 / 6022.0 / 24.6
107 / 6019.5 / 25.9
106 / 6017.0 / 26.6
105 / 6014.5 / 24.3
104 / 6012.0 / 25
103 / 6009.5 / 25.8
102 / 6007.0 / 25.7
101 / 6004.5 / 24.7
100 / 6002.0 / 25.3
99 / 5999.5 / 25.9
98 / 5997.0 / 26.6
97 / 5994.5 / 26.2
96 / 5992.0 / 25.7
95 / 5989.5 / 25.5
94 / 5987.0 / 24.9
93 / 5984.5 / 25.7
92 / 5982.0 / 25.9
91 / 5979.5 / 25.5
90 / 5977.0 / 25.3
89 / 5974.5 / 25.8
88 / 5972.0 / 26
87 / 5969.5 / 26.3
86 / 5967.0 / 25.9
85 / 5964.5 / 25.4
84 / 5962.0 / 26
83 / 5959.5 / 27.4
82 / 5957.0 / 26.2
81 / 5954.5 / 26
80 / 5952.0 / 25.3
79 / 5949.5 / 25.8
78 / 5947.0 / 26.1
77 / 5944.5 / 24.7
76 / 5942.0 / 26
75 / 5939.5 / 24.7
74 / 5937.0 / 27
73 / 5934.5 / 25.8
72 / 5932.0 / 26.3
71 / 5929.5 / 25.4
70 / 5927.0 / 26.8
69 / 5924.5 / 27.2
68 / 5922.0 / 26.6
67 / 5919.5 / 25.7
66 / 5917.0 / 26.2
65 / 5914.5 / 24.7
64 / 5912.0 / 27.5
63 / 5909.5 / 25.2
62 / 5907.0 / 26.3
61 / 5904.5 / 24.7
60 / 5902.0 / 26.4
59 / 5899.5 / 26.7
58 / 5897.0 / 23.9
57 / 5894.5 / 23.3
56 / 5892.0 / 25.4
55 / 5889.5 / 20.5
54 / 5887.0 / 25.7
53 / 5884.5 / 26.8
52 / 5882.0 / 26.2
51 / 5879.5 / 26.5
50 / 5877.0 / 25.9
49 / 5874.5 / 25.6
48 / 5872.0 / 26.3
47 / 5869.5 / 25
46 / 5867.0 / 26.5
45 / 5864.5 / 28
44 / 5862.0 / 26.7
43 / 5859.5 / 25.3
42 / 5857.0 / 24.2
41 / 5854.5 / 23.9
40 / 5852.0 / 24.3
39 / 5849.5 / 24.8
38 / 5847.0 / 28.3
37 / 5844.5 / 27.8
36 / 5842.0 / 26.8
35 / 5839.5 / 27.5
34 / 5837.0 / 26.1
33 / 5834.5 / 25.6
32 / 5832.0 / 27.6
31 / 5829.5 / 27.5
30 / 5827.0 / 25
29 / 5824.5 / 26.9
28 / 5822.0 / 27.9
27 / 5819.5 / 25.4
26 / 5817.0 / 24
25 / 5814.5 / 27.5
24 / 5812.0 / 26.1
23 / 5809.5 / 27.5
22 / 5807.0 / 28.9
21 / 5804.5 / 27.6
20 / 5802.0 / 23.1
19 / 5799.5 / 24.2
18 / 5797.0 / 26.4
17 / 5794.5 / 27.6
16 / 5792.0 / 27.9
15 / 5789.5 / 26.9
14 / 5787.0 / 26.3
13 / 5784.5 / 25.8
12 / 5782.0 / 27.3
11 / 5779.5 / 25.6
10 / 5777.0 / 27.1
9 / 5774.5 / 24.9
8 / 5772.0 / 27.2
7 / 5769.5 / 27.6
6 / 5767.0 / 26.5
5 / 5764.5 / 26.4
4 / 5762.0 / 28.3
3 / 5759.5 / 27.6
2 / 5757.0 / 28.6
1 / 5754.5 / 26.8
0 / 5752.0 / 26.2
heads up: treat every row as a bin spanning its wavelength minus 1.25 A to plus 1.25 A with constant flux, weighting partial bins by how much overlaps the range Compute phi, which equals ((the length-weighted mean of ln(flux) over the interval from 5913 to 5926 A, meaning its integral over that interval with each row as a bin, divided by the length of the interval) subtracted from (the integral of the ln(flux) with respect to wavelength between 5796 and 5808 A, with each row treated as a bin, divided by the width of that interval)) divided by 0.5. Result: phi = -0.02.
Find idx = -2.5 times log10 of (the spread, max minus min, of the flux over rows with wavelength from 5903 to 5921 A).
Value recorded -1.1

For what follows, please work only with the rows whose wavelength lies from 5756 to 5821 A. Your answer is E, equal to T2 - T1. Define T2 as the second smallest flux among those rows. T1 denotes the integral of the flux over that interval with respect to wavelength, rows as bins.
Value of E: -1707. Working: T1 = 1731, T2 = 24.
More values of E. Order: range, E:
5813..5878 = -1677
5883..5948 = -1641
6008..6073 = -1627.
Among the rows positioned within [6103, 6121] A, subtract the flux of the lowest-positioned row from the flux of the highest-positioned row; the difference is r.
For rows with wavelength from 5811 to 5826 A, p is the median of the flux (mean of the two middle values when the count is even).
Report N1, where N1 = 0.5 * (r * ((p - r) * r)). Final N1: 1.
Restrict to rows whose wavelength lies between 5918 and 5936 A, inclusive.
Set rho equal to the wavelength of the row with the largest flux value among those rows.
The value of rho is 5924.5 A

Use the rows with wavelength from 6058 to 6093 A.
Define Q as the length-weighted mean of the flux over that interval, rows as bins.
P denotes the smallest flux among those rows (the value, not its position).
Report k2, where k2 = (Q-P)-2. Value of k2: -1.0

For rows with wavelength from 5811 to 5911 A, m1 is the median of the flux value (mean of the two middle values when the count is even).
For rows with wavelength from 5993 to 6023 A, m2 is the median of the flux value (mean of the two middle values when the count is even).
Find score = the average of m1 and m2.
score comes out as 25.9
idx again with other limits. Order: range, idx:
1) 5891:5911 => -1.3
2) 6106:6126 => -0.4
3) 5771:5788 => -1.0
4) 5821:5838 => -1.2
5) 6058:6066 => -0.4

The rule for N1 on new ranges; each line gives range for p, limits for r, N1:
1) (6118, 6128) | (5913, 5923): 42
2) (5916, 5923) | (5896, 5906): 8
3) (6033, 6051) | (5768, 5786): 44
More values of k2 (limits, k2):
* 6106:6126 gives -0.9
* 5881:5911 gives 2.6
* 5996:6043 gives -0.7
